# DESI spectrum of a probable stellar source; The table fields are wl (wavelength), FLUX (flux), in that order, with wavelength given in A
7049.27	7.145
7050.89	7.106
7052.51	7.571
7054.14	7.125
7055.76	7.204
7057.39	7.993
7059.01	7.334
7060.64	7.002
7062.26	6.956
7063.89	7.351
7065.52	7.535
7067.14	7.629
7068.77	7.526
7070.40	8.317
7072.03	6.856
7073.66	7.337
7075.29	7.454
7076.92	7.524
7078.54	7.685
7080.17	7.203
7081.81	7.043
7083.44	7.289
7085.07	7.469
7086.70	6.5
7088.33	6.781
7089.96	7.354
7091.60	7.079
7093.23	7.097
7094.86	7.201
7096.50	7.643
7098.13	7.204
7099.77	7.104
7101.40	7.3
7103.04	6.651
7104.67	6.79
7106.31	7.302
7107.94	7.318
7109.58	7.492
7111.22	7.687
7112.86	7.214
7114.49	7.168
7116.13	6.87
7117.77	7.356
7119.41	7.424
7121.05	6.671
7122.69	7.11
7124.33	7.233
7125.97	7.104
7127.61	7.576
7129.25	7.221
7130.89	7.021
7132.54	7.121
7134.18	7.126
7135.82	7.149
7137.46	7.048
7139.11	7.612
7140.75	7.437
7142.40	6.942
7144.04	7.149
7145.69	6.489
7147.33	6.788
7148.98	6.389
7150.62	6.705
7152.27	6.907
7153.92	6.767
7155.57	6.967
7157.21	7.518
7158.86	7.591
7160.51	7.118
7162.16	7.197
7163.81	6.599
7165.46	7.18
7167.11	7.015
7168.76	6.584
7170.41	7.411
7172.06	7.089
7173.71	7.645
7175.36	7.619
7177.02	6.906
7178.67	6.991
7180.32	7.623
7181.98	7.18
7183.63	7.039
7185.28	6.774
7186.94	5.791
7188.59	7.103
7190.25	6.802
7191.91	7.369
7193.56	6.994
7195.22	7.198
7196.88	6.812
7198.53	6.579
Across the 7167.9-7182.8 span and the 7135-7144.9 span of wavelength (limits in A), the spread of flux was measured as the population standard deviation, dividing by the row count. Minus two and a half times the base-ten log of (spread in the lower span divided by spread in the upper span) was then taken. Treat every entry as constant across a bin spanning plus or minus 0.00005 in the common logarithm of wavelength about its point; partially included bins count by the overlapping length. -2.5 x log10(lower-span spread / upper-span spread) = 0.5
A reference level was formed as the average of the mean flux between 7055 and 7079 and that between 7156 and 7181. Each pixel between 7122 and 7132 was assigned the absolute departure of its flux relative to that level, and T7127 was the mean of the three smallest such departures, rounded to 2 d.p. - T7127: 0.14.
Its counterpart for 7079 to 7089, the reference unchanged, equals 0.10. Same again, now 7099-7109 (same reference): 0.02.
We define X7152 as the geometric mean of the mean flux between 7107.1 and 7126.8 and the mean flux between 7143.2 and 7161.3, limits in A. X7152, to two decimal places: 7.08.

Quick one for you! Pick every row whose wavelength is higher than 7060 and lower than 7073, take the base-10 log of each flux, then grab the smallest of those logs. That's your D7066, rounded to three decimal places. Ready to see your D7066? 0.836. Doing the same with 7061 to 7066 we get 0.842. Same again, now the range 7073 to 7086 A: 0.848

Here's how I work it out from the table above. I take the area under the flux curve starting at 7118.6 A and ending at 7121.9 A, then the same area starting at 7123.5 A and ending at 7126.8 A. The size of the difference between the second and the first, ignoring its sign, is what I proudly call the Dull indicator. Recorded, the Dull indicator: 0.4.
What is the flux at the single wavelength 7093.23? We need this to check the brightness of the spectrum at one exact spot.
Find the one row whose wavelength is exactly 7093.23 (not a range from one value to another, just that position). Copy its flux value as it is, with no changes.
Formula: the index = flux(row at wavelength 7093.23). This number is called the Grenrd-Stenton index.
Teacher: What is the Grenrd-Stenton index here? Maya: 7.097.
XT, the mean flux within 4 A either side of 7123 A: 7.1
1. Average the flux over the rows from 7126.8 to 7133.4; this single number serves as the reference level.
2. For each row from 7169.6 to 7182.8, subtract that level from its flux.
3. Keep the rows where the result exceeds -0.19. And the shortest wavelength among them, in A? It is 7170.41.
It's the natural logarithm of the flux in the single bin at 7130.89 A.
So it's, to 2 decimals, 1.95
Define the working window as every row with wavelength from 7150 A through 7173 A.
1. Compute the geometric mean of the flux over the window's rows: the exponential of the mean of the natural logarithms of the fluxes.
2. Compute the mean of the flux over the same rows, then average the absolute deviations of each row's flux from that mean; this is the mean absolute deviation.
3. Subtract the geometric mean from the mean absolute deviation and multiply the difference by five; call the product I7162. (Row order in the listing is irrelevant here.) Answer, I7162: -33.9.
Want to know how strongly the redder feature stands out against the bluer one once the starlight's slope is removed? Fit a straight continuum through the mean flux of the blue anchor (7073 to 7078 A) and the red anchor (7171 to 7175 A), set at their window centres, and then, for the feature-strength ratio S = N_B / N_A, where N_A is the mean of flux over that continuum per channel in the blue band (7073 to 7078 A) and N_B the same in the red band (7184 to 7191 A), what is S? 0.90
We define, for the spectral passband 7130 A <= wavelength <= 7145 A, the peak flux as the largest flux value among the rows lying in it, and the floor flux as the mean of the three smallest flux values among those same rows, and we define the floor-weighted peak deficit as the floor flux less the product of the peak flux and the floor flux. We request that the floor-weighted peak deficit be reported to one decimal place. -46.3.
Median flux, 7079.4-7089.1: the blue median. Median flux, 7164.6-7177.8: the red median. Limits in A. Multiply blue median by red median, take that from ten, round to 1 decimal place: -40.8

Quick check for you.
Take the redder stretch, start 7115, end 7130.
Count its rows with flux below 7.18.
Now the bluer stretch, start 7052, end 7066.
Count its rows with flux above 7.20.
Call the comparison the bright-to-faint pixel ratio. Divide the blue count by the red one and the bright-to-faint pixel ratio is 1.50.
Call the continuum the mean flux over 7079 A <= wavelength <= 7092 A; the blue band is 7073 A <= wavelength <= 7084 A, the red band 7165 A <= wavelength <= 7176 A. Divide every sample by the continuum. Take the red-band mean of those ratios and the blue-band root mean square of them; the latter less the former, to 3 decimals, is 0.020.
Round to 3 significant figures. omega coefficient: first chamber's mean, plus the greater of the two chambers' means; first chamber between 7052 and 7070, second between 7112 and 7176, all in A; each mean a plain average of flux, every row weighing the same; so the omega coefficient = 14.8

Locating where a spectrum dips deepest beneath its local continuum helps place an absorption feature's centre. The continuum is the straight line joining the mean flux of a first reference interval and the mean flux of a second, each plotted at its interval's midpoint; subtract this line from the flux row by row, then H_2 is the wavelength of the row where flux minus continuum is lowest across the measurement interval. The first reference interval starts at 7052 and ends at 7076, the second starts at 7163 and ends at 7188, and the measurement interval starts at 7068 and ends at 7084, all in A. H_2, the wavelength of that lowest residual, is 7072.03 A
